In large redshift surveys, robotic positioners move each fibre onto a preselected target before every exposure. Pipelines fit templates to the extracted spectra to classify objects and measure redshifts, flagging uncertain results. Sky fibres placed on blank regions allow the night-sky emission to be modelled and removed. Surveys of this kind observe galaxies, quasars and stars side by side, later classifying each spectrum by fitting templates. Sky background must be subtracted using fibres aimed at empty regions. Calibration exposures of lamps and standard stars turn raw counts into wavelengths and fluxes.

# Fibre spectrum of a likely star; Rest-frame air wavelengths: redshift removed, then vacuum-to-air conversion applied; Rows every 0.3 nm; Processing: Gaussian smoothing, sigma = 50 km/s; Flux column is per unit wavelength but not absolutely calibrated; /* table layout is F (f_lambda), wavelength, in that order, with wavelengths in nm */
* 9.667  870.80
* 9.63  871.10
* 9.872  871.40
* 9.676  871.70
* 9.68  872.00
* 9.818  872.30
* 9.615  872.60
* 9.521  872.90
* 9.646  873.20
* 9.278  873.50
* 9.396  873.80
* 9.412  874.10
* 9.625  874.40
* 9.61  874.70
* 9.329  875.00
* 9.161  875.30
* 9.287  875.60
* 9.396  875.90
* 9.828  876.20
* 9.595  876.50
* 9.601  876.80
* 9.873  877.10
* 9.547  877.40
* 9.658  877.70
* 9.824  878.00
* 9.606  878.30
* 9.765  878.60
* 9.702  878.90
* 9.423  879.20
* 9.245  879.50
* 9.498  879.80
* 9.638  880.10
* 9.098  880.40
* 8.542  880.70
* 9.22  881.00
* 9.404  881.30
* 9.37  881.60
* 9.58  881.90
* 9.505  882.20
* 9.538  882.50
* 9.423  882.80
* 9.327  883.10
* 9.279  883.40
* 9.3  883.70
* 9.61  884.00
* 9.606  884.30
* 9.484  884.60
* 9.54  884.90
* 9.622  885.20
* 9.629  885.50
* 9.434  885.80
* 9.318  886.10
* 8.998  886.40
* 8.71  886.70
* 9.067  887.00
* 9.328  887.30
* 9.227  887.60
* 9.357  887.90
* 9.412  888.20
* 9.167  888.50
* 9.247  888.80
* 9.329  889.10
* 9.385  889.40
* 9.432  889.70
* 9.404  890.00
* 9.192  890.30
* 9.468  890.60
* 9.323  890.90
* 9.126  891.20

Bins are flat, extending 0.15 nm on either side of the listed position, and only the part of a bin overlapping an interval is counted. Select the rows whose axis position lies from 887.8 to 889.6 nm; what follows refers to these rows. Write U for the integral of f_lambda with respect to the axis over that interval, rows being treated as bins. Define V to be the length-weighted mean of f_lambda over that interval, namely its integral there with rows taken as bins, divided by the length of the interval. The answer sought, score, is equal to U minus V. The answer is 7.45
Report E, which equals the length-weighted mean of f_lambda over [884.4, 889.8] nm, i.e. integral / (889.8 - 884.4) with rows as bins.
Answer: 9.32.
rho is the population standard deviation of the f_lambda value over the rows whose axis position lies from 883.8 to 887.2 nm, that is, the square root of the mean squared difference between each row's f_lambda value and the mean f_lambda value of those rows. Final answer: 0.295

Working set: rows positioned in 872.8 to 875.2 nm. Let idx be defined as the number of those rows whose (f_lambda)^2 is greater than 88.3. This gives 5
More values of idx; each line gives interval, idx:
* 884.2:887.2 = 6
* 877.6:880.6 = 8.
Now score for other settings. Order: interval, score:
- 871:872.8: 7.77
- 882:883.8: 7.52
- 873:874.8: 7.59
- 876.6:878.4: 7.75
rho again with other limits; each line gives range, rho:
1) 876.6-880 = 0.174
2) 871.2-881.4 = 0.266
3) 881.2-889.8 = 0.199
